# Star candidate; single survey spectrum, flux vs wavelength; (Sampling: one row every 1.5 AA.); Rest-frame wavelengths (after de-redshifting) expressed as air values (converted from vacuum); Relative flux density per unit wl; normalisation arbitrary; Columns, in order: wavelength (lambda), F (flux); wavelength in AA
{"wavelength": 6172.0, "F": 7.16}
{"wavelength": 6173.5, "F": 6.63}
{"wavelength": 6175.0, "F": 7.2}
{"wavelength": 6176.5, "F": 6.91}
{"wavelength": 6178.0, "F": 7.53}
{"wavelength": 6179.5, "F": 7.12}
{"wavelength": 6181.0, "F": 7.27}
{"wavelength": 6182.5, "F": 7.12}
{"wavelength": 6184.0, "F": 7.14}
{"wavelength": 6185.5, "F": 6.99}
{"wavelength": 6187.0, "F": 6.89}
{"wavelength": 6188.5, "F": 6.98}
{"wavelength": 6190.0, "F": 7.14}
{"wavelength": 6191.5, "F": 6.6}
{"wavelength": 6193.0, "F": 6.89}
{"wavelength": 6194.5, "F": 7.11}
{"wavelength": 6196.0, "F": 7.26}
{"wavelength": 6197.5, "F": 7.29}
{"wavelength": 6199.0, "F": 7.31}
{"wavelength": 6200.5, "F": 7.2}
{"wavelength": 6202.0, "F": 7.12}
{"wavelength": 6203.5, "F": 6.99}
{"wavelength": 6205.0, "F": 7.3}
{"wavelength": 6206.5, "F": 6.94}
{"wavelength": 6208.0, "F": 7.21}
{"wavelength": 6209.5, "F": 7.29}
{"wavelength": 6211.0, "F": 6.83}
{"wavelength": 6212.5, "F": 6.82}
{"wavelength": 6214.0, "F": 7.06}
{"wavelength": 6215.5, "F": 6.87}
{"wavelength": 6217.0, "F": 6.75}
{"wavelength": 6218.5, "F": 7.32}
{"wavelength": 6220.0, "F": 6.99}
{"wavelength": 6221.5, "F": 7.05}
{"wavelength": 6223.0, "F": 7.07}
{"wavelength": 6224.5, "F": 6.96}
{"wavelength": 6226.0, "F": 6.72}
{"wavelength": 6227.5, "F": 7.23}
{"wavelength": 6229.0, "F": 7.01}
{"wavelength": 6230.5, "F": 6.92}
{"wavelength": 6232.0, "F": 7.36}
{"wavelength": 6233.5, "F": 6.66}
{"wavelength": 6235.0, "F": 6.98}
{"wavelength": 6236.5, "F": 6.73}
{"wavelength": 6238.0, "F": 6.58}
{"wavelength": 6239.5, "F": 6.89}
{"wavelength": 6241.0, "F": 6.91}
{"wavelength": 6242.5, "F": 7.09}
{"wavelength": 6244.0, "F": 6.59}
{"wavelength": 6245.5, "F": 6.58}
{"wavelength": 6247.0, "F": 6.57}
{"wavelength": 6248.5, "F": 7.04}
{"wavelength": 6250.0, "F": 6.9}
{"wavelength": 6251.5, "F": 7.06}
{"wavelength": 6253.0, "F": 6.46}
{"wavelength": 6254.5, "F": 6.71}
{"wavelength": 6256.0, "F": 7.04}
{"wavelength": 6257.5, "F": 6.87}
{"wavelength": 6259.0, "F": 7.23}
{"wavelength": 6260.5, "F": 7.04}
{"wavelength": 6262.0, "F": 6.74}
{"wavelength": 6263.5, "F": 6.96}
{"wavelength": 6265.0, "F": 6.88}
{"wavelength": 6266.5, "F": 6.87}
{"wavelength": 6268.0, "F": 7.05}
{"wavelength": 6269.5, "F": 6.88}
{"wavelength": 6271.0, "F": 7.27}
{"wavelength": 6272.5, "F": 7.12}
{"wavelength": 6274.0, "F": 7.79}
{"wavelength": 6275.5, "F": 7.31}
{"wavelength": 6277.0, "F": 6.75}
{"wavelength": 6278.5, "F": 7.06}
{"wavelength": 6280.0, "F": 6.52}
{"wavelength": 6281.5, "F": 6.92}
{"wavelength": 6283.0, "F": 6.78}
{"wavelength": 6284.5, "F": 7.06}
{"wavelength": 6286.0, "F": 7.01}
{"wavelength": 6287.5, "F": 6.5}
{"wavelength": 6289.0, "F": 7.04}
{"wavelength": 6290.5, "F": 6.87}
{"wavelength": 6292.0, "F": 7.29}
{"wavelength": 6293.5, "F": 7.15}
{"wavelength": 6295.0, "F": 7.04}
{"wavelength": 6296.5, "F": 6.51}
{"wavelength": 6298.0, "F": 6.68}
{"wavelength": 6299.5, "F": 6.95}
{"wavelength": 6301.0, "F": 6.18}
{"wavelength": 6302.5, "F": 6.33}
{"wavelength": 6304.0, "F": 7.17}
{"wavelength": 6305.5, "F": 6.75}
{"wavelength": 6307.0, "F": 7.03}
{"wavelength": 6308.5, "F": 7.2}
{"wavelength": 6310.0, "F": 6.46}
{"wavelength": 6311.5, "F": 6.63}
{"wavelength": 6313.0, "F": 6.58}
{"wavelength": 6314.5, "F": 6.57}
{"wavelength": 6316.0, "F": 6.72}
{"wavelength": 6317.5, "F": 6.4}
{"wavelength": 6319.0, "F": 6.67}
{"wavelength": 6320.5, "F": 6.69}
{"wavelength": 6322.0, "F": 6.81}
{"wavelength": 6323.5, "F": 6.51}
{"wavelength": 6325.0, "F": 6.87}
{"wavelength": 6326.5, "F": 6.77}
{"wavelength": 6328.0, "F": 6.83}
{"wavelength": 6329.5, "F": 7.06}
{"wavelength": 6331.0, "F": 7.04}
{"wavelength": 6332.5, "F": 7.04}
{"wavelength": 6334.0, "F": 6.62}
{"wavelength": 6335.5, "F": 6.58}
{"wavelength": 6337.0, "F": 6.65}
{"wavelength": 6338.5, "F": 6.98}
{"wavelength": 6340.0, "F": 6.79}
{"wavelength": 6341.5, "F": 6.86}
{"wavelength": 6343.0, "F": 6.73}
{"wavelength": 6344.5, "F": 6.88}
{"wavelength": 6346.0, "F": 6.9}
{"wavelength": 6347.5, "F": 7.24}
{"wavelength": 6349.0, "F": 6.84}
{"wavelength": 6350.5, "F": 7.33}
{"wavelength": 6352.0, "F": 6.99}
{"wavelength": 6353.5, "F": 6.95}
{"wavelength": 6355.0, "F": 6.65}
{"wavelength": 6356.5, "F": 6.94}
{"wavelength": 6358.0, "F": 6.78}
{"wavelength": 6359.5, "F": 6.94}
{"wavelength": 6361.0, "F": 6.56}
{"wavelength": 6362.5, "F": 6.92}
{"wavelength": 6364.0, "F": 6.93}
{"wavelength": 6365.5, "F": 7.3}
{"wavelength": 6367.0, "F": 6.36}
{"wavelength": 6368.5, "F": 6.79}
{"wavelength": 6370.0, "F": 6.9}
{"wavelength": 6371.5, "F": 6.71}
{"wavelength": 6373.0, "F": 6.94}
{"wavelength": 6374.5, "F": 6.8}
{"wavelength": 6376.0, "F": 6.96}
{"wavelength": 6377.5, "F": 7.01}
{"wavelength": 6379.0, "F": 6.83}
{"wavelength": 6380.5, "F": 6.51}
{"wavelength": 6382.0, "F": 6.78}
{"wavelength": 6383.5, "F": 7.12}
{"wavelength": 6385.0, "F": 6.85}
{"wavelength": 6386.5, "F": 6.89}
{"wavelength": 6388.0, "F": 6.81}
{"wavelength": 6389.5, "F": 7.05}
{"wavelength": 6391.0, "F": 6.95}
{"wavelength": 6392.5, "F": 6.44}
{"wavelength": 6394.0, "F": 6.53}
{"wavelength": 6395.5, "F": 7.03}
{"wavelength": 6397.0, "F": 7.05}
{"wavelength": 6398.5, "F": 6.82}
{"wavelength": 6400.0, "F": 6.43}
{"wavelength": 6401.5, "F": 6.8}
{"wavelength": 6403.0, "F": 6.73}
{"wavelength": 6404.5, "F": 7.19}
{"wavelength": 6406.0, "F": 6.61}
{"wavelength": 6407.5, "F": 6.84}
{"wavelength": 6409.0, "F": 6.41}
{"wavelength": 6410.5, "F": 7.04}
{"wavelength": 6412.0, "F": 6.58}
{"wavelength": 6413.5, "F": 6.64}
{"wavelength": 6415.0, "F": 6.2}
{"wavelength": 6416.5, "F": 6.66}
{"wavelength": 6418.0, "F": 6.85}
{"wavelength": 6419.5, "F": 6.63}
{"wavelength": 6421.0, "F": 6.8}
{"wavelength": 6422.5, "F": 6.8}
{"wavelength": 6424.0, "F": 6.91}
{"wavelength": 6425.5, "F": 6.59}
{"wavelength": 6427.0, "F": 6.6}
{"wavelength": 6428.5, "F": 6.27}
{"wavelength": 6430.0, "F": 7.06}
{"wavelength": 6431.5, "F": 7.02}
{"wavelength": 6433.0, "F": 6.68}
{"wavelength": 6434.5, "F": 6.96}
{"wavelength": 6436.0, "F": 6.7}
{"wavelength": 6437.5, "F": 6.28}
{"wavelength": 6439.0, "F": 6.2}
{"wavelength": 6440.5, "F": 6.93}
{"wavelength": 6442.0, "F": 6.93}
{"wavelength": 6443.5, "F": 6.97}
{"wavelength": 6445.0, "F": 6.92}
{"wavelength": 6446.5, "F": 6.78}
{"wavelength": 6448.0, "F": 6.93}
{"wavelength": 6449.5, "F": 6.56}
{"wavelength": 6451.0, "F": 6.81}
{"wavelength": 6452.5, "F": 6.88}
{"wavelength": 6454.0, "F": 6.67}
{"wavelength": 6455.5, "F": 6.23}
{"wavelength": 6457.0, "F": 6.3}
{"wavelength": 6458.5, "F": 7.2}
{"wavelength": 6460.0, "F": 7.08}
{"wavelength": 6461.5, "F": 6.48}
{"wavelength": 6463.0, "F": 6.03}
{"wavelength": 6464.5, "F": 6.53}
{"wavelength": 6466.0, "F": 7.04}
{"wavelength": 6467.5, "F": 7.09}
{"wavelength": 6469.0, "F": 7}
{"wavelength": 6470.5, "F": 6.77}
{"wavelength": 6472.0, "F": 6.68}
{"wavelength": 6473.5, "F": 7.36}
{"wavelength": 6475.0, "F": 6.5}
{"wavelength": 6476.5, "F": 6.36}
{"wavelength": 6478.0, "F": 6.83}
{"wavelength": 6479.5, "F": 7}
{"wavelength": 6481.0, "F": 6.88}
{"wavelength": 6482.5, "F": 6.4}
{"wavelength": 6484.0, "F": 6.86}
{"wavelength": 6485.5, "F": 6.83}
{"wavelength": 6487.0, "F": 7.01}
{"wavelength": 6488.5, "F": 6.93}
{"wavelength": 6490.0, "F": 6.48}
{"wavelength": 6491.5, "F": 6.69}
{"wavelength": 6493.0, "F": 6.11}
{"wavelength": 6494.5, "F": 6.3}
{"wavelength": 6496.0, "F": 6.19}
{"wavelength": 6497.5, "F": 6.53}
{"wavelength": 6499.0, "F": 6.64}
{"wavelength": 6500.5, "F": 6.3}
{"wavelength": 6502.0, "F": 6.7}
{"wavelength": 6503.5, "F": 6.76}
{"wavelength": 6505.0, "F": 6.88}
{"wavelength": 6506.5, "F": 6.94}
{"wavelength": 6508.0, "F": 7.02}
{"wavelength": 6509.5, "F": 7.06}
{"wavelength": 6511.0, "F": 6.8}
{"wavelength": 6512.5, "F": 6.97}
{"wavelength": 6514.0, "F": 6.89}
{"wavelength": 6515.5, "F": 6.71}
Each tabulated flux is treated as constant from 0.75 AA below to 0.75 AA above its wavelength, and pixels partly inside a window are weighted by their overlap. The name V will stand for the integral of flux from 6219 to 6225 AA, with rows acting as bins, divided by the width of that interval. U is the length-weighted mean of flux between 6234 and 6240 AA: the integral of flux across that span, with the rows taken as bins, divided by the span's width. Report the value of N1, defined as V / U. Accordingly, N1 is 1.04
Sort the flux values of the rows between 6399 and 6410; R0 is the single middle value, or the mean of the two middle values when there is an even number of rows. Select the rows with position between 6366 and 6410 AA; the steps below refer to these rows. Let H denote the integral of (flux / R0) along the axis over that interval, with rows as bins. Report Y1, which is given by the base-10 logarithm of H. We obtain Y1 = 1.6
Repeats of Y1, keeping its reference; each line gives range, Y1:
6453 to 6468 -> 1.2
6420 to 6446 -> 1.4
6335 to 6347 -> 1.1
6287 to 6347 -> 1.8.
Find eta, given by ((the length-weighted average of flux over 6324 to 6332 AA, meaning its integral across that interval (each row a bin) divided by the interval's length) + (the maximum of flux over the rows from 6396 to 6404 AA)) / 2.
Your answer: 6.98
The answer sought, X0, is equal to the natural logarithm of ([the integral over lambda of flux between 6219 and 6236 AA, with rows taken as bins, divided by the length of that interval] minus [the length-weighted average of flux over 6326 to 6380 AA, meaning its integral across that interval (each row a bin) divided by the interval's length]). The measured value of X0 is -2.1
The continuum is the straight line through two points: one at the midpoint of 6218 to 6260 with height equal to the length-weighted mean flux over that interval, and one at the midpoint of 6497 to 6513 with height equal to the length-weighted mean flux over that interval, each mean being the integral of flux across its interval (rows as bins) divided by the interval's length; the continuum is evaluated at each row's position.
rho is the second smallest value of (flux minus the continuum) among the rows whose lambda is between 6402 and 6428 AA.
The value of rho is -0.42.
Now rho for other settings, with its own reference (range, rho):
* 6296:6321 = -0.55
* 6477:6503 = -0.60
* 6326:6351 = -0.24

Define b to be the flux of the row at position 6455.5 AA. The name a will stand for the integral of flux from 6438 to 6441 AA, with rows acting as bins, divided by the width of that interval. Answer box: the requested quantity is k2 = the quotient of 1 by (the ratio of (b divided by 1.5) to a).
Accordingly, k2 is 1.57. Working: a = 6.5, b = 6.23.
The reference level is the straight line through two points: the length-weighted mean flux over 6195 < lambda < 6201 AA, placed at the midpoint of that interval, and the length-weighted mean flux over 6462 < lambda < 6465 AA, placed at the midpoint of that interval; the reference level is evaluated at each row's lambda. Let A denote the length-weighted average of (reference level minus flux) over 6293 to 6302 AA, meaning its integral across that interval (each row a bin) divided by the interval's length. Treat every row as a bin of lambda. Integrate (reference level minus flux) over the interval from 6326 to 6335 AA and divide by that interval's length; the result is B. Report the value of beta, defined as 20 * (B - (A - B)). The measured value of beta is -8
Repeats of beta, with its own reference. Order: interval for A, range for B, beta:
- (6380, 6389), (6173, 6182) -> 14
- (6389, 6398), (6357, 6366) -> -4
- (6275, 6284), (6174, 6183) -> 5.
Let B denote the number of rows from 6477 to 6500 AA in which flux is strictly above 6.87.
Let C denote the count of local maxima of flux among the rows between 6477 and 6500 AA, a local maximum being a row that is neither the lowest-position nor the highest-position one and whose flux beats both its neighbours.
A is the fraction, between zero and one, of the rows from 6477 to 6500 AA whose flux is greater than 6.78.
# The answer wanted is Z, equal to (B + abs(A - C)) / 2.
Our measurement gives 4.3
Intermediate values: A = 0.47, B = 4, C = 5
